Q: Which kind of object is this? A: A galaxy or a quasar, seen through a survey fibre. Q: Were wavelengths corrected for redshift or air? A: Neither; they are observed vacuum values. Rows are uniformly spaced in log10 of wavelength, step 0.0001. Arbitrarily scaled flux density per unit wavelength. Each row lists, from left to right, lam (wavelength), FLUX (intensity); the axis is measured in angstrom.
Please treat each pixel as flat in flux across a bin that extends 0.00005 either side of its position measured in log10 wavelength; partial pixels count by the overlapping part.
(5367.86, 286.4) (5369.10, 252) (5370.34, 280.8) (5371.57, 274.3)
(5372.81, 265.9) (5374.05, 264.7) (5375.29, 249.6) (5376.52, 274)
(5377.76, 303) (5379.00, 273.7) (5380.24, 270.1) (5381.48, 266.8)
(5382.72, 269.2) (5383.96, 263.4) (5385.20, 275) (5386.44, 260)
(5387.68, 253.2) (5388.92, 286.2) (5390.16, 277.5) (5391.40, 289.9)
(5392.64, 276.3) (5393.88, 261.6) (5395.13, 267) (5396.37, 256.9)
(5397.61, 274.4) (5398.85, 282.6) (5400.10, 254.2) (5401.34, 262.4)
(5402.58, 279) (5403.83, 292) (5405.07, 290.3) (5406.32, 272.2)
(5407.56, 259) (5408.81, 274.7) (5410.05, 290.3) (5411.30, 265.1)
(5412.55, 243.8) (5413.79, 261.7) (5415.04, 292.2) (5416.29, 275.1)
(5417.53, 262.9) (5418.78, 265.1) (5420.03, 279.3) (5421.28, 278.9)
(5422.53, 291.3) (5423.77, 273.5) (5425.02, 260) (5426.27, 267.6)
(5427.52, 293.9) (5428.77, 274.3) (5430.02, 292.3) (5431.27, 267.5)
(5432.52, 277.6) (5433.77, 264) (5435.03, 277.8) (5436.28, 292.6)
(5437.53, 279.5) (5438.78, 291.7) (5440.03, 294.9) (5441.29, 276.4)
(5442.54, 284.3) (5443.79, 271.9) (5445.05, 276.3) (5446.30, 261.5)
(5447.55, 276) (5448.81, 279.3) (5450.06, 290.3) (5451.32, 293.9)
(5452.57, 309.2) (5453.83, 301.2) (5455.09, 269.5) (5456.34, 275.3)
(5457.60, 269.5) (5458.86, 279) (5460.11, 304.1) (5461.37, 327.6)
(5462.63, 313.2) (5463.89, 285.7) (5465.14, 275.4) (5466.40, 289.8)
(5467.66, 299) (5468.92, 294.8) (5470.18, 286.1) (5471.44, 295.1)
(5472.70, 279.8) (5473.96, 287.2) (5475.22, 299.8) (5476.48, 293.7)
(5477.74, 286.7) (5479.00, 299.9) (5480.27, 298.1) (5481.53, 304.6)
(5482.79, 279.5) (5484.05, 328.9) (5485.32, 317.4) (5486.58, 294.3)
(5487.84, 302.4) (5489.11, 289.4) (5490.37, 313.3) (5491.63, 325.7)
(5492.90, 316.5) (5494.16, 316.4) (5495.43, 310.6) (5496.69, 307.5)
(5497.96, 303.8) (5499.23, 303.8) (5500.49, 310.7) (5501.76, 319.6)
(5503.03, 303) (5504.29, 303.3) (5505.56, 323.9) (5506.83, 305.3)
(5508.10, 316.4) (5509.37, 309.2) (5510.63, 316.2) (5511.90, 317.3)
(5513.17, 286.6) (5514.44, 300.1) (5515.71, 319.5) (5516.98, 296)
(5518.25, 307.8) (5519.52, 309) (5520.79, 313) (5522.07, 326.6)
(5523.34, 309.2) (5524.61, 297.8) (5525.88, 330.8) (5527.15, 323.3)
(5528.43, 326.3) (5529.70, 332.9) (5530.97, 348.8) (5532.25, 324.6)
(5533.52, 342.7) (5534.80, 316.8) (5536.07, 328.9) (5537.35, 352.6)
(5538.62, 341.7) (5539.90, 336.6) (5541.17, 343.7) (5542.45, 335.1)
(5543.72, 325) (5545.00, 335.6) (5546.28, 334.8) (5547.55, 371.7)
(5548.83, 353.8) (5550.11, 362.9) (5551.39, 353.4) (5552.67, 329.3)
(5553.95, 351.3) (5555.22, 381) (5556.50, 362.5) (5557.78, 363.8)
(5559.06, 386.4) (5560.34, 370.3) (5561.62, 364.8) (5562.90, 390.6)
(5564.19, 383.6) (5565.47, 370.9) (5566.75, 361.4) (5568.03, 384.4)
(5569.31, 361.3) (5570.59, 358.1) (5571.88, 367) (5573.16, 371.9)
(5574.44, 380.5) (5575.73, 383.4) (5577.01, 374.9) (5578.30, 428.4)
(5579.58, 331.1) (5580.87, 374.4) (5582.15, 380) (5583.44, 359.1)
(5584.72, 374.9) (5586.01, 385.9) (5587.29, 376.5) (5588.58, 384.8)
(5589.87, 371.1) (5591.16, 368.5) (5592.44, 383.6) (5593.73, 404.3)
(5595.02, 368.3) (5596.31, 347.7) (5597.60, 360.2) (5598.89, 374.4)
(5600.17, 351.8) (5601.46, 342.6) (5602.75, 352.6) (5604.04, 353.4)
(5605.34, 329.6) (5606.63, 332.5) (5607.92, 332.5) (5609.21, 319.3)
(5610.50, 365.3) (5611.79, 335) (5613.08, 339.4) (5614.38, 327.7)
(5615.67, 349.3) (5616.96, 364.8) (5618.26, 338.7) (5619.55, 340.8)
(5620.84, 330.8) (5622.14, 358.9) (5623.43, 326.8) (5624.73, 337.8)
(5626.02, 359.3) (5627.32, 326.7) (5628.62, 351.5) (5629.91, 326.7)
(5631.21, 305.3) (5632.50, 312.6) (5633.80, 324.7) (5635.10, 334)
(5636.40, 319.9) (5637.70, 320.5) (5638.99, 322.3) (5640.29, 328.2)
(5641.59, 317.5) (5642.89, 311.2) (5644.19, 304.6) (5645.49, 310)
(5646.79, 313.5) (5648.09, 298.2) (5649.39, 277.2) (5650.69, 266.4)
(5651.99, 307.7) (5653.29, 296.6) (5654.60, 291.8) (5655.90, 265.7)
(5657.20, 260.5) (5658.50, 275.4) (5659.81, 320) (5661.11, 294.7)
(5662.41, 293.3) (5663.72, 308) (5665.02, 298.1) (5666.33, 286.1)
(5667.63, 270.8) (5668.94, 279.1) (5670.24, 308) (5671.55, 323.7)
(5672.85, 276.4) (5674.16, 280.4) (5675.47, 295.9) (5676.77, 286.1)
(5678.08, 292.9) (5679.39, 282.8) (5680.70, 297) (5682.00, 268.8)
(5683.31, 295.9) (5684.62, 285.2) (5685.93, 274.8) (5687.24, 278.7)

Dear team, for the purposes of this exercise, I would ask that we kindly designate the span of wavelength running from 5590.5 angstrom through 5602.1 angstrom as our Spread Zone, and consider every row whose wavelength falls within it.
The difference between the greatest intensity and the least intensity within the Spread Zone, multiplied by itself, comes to 3807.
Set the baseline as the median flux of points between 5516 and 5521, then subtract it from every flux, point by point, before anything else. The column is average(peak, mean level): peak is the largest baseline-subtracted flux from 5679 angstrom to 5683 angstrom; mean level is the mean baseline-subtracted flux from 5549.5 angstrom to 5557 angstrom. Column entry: 18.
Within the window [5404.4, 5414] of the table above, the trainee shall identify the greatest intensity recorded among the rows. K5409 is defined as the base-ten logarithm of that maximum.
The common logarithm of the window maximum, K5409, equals 2.46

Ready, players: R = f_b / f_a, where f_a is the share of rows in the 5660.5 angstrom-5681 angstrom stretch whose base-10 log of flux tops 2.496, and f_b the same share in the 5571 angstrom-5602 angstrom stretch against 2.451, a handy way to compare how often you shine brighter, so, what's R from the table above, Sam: 16.0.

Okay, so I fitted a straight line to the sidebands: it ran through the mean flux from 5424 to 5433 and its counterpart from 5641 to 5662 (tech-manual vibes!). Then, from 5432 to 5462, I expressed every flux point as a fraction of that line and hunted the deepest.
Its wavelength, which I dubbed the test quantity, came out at 5446.30 angstrom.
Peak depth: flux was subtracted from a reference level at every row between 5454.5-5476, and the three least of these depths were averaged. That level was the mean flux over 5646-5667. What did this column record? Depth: -24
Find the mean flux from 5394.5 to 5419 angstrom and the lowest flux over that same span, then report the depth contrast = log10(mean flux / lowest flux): 0.046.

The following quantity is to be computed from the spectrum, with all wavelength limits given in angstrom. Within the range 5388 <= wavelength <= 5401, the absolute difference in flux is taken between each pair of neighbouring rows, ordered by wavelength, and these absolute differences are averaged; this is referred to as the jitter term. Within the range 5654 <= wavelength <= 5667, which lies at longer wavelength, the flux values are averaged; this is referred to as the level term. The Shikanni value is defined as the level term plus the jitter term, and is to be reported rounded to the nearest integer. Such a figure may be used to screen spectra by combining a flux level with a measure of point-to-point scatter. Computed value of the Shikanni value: 303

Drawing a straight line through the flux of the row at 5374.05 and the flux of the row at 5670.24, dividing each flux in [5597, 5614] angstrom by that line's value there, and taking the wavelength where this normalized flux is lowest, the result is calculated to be 5609.21 angstrom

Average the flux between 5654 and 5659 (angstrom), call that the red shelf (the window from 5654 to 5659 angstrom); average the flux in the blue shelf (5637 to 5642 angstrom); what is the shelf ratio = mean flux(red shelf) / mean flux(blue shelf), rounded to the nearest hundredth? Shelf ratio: 0.85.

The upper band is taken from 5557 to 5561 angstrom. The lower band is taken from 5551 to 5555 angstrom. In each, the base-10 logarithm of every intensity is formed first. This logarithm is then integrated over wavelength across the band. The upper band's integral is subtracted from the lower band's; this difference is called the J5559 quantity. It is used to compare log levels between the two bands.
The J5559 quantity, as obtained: -0.1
